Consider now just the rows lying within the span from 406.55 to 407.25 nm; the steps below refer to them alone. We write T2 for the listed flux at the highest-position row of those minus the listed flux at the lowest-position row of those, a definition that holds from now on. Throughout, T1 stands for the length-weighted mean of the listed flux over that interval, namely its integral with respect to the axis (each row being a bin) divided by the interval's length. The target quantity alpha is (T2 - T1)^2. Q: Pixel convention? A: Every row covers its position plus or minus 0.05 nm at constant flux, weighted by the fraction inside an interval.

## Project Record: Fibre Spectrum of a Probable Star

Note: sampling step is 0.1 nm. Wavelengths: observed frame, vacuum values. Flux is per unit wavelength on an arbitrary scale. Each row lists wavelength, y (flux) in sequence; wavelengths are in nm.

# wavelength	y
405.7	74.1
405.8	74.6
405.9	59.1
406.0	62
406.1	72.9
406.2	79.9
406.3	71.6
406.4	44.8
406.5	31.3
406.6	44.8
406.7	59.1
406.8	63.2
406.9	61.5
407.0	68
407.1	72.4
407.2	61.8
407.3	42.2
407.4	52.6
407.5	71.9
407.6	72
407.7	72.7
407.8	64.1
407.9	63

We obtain 1984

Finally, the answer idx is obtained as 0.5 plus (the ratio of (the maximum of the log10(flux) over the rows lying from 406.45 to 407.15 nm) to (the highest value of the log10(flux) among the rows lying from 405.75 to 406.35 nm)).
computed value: 1.48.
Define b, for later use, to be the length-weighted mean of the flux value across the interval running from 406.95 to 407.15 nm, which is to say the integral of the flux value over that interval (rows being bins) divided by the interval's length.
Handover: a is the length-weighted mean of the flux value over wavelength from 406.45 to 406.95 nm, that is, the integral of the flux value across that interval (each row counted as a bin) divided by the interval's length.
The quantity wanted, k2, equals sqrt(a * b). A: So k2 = 60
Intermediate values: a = 52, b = 70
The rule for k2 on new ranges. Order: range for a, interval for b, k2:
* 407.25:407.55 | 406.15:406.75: 55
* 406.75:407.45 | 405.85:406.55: 60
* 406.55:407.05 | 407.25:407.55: 57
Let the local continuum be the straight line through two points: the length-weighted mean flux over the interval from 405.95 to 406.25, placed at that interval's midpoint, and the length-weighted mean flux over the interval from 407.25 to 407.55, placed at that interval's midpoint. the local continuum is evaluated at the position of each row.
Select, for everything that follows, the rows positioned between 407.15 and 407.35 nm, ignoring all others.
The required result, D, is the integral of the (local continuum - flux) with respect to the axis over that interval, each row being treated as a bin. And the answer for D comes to 1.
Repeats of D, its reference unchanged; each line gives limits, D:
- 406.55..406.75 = 3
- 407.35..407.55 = -1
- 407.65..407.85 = -3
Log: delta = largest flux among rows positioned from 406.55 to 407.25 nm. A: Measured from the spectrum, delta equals 72.4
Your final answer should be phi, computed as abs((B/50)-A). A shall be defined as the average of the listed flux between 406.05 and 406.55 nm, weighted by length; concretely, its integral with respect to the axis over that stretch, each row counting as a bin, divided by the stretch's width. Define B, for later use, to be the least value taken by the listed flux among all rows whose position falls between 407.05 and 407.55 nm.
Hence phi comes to 59.3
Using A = 60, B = 42.2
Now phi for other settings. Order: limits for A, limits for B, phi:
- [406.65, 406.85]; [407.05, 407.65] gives 60.3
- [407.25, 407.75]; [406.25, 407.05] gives 61.7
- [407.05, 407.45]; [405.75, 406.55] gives 56.6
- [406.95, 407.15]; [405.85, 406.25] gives 69.0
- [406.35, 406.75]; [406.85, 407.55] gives 44.2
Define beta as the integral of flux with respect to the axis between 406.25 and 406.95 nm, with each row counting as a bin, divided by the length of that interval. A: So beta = 54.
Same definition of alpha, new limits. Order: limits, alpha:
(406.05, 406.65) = 7336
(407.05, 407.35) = 7921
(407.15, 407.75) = 2632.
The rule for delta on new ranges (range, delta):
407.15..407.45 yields 61.8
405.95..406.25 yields 79.9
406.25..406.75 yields 71.6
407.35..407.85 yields 72.7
